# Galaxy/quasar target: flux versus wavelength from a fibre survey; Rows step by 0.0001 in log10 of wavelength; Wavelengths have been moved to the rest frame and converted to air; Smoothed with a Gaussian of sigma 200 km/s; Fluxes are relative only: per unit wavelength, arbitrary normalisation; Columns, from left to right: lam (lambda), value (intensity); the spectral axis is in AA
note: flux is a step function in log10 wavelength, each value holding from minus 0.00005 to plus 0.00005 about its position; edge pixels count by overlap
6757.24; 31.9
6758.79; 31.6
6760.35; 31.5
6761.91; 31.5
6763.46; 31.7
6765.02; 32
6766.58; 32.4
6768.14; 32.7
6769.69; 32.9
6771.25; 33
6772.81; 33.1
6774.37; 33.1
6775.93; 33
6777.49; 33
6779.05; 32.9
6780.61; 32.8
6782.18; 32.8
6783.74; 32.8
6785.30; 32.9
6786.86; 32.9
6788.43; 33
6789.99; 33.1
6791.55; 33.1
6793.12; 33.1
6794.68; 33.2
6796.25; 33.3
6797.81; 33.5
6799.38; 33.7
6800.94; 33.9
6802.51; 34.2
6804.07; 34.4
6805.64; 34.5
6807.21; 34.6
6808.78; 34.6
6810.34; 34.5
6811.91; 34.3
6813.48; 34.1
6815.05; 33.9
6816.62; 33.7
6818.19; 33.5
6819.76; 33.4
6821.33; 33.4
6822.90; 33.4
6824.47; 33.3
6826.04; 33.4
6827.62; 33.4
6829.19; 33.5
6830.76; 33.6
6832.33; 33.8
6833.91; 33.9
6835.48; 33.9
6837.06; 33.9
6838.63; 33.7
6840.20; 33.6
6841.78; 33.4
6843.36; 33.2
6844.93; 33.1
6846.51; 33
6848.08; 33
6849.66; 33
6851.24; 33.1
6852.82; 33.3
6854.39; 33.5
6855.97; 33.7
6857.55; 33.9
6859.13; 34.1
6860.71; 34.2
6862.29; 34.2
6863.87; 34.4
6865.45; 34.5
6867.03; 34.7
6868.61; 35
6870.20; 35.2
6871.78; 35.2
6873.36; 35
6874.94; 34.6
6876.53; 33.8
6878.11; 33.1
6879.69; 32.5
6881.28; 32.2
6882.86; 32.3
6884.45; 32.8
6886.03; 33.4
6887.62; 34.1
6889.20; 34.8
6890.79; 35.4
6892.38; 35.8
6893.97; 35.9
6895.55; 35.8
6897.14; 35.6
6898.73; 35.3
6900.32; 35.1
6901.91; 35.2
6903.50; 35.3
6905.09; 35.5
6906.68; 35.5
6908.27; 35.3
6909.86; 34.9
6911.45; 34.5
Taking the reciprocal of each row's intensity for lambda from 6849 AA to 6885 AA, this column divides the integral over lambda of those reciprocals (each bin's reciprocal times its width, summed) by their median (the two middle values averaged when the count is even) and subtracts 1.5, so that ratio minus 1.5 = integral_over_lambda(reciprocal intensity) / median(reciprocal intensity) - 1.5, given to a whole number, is 35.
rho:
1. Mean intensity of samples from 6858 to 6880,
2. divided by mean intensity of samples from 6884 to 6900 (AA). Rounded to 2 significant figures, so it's 0.98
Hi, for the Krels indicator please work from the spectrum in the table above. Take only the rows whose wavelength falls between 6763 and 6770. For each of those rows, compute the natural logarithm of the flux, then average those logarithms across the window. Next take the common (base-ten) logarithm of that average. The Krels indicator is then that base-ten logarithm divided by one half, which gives 1.082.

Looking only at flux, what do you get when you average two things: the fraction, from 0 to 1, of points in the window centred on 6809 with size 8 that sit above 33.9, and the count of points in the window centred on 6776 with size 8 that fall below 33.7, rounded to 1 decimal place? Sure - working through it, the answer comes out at 3.0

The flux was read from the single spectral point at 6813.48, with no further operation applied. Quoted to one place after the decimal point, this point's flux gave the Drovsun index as 34.1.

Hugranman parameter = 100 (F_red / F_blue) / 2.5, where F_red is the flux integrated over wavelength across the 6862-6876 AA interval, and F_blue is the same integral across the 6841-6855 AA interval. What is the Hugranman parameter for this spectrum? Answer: 42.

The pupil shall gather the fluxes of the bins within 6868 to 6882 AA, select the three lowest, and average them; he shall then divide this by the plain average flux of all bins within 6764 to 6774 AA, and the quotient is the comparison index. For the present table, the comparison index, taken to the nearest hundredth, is 1.00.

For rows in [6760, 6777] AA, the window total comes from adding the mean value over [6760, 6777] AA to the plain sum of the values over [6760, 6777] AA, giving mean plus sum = 389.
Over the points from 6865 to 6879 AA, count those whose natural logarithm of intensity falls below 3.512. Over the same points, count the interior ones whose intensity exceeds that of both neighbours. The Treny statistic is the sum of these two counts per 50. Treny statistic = 0.020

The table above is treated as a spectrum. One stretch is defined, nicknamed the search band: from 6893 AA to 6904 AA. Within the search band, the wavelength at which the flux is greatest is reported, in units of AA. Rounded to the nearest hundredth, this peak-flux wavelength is 6893.97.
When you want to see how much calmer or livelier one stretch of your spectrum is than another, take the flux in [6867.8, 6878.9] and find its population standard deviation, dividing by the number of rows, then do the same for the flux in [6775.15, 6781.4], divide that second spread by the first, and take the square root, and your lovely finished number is 0.33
